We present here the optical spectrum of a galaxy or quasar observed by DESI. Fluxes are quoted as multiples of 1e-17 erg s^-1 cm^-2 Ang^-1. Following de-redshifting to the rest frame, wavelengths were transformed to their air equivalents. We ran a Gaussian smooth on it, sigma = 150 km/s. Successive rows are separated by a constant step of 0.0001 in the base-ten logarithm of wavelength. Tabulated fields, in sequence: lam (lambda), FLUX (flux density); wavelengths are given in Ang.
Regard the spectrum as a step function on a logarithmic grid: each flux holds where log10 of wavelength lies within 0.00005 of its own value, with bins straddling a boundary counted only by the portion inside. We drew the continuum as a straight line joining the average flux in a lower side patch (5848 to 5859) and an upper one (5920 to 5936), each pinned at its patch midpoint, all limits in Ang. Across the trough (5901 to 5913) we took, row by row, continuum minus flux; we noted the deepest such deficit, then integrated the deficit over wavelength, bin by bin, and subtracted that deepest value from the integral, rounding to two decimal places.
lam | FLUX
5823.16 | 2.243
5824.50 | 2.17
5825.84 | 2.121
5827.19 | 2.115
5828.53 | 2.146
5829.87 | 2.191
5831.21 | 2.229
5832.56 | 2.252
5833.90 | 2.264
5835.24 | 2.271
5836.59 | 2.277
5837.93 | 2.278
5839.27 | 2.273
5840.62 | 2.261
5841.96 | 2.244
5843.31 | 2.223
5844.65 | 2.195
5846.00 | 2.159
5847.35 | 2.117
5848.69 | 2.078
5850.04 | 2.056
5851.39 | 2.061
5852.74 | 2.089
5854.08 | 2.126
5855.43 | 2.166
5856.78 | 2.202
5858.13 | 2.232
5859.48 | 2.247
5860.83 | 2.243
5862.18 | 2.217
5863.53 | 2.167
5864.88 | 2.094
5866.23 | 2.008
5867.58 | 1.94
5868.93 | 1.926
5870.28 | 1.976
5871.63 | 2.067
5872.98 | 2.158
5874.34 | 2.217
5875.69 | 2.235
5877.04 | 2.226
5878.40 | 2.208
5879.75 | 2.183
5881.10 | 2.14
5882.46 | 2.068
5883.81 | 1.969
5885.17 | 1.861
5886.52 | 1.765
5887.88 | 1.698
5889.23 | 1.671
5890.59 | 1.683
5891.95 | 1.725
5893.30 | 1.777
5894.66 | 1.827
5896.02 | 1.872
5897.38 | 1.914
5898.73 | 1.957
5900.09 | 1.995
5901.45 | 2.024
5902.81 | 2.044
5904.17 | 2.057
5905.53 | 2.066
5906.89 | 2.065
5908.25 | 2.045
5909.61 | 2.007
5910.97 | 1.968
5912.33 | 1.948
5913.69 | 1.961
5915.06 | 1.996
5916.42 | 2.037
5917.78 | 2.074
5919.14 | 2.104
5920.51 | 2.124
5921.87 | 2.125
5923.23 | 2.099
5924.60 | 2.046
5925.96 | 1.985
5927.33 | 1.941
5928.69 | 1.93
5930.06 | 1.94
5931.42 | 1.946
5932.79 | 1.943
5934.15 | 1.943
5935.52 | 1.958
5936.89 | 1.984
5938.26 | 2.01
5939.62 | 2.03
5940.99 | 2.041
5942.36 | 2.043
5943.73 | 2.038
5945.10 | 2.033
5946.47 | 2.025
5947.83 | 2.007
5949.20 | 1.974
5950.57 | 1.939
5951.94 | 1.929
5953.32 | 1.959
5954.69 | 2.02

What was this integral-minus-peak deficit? 0.04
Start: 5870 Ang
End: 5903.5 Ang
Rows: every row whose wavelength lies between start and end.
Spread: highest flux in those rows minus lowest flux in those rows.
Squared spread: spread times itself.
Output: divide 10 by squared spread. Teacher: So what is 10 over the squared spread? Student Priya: 31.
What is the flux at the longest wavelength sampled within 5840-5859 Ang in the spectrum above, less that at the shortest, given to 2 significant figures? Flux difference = -0.029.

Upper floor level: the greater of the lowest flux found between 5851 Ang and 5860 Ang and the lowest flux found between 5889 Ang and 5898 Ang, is 2.06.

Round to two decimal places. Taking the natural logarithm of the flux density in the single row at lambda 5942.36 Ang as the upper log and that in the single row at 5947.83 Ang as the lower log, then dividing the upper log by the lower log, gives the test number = 1.03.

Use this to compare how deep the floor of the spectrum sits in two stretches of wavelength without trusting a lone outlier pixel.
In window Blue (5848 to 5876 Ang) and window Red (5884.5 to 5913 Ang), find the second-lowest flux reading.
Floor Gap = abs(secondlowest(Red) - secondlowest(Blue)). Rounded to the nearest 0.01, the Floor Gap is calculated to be 0.26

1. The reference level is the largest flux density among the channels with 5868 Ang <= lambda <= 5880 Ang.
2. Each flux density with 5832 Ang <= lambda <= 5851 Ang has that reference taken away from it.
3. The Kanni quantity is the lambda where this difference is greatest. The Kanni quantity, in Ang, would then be 5837.93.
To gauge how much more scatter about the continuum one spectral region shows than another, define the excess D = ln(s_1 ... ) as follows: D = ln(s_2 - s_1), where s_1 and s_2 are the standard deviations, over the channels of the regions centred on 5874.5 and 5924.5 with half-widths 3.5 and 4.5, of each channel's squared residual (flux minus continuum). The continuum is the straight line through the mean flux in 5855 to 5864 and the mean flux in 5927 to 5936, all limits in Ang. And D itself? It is -5.2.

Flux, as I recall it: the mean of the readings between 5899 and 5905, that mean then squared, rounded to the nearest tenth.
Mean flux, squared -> 4.1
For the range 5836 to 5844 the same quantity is 5.1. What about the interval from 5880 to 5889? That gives 3.7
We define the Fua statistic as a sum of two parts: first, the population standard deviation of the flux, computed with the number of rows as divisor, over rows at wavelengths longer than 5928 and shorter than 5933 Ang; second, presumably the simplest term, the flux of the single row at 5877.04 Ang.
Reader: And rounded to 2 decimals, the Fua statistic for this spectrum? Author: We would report 2.23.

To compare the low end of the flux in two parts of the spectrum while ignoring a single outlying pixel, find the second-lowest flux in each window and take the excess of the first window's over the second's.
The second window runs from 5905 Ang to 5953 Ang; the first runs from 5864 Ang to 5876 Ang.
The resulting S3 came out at 0.01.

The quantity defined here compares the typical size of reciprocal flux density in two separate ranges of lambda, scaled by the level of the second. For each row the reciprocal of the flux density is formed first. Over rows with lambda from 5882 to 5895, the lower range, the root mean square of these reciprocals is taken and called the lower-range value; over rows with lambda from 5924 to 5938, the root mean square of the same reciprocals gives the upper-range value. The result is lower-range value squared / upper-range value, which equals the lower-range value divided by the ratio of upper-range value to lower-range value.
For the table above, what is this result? 0.61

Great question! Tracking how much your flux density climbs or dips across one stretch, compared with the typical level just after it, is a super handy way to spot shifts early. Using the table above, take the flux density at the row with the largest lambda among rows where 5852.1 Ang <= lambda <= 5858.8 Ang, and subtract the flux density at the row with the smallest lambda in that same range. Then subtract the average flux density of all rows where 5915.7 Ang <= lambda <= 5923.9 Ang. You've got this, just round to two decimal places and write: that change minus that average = -1.95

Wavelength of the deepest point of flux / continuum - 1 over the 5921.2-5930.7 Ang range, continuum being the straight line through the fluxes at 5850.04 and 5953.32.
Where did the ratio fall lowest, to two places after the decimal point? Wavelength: 5928.69 Ang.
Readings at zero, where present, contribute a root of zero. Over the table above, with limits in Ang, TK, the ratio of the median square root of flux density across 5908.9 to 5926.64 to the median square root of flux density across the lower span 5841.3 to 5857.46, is 0.98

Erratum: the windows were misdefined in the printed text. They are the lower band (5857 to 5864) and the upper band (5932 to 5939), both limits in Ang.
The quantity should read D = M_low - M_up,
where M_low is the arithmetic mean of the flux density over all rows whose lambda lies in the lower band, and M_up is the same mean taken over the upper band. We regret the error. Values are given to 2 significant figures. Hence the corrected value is 0.25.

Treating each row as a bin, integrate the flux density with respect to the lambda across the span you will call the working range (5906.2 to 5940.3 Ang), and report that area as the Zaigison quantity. 68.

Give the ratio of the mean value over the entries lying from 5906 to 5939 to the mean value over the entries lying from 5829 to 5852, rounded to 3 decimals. 0.912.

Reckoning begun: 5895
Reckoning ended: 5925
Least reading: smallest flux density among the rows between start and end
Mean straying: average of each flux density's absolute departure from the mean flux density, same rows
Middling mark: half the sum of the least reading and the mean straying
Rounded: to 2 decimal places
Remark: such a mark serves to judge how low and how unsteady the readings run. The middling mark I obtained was 0.96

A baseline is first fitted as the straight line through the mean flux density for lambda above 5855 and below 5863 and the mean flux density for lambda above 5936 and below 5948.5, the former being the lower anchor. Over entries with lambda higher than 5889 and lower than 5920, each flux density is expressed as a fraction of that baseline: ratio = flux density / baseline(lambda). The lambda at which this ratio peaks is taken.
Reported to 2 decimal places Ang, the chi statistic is 5919.14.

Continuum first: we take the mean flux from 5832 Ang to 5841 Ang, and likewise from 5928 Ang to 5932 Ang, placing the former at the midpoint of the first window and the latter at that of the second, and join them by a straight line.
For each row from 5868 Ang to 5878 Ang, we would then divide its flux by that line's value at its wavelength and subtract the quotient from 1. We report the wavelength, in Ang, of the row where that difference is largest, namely 5868.93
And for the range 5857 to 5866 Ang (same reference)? 5864.88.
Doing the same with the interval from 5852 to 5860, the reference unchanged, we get 5852.74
